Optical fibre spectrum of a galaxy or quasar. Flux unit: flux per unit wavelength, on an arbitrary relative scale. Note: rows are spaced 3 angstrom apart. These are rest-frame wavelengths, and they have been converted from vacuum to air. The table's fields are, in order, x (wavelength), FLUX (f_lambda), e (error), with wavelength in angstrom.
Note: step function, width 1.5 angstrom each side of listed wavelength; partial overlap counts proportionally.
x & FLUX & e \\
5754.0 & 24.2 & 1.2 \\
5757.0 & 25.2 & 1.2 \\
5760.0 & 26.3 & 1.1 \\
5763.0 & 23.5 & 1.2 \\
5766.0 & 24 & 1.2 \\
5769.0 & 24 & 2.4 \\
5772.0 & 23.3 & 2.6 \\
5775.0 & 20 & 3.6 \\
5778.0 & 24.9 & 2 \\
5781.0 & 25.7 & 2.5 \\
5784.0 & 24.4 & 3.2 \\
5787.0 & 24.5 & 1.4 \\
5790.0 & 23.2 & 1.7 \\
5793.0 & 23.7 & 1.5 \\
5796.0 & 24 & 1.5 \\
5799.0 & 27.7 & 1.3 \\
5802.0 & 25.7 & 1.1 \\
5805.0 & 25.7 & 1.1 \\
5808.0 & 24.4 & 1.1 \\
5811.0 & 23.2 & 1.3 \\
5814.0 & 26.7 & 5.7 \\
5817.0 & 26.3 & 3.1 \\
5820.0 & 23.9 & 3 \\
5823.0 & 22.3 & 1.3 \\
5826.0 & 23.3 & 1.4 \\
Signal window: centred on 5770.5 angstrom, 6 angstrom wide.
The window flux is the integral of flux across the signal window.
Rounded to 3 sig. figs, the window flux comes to 142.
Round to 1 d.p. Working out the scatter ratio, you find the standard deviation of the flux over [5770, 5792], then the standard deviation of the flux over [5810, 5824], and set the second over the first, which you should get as 1.0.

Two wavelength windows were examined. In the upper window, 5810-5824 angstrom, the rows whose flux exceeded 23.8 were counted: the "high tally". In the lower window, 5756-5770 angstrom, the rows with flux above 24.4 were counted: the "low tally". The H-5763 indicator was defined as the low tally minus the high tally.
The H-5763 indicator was -1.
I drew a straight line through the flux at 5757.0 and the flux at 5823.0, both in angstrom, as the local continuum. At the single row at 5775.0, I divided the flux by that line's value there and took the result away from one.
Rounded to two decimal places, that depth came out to 0.18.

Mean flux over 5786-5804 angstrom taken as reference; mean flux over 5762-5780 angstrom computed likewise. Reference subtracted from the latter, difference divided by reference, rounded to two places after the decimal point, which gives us -0.06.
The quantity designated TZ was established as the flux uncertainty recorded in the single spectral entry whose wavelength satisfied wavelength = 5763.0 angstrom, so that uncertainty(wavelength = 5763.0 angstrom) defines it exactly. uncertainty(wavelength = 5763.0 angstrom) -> 1.20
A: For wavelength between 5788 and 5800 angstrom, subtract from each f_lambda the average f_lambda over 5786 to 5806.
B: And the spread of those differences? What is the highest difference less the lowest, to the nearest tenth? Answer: 4.5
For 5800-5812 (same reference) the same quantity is 2.5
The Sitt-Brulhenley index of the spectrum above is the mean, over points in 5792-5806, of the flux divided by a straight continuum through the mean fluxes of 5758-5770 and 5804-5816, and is 1.02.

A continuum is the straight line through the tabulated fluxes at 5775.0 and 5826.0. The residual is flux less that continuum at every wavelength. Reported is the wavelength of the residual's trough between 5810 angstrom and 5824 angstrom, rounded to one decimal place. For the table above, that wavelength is 5823.0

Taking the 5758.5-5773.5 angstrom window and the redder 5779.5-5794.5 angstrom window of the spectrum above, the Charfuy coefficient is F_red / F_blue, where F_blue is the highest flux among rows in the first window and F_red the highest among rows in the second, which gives 0.98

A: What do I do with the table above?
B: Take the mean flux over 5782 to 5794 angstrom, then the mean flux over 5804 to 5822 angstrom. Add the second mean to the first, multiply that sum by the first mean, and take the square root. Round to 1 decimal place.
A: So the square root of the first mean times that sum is 34.3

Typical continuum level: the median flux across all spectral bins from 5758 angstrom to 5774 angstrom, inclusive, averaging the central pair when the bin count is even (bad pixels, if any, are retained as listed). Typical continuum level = 24.0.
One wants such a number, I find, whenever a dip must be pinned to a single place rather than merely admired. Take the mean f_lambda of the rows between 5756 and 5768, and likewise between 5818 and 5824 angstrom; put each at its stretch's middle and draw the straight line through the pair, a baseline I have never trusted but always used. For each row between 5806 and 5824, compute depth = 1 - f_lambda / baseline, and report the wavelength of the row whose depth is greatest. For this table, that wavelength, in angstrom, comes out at 5823.0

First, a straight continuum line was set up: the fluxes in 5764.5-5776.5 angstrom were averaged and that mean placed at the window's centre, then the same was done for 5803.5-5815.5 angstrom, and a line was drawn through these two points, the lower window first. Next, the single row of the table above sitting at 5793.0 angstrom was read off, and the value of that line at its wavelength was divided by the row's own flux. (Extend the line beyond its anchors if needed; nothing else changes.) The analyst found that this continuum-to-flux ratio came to 1.02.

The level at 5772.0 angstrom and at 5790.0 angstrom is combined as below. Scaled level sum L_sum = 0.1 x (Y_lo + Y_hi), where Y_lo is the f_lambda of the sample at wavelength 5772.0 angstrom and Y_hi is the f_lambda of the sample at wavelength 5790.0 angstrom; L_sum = 4.65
